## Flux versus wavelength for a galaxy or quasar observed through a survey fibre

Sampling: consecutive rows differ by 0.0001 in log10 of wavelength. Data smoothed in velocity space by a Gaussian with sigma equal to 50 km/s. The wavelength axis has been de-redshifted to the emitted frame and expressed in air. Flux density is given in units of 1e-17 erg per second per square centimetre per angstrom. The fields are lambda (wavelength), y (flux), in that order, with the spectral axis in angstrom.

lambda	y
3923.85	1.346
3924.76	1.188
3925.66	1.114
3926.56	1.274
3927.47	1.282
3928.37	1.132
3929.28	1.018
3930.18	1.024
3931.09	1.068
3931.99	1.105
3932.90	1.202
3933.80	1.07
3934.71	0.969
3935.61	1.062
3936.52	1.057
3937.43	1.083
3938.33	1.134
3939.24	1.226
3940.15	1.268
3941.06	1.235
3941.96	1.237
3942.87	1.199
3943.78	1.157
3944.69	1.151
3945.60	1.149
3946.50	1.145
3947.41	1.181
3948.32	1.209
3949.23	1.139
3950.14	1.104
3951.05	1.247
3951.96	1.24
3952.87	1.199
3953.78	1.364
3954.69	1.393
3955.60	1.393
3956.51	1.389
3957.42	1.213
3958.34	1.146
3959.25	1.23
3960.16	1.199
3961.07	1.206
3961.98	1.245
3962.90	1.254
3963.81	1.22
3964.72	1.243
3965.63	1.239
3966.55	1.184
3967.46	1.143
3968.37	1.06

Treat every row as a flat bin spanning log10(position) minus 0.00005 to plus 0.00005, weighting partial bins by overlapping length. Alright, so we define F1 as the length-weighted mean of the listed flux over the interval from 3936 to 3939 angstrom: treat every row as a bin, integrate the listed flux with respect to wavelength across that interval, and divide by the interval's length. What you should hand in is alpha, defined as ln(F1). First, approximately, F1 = 1.10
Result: 0.09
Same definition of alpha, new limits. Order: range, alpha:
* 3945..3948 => 0.15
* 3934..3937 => 0.03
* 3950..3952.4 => 0.19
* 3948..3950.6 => 0.14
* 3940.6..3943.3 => 0.20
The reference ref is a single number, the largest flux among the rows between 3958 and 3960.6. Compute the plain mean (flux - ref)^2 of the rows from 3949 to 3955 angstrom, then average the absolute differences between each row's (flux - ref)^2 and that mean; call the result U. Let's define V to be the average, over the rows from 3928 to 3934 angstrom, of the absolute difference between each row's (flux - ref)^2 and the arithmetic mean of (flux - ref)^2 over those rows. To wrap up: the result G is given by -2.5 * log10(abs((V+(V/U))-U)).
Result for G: 0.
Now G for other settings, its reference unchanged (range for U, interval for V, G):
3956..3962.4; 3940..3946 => 1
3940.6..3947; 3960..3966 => 3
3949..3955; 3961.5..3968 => 2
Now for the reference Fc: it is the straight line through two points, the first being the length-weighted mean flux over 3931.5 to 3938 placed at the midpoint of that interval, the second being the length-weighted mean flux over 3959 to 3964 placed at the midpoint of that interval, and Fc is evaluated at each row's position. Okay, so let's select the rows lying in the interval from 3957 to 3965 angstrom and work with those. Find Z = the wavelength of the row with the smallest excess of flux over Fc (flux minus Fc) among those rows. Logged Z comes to 3958.34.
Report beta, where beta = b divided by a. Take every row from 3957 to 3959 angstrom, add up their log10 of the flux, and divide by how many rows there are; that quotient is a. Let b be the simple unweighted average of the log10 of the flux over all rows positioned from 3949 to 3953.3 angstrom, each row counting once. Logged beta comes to 1.0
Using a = 0.072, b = 0.074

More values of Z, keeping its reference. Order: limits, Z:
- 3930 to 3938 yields 3934.71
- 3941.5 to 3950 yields 3949.23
